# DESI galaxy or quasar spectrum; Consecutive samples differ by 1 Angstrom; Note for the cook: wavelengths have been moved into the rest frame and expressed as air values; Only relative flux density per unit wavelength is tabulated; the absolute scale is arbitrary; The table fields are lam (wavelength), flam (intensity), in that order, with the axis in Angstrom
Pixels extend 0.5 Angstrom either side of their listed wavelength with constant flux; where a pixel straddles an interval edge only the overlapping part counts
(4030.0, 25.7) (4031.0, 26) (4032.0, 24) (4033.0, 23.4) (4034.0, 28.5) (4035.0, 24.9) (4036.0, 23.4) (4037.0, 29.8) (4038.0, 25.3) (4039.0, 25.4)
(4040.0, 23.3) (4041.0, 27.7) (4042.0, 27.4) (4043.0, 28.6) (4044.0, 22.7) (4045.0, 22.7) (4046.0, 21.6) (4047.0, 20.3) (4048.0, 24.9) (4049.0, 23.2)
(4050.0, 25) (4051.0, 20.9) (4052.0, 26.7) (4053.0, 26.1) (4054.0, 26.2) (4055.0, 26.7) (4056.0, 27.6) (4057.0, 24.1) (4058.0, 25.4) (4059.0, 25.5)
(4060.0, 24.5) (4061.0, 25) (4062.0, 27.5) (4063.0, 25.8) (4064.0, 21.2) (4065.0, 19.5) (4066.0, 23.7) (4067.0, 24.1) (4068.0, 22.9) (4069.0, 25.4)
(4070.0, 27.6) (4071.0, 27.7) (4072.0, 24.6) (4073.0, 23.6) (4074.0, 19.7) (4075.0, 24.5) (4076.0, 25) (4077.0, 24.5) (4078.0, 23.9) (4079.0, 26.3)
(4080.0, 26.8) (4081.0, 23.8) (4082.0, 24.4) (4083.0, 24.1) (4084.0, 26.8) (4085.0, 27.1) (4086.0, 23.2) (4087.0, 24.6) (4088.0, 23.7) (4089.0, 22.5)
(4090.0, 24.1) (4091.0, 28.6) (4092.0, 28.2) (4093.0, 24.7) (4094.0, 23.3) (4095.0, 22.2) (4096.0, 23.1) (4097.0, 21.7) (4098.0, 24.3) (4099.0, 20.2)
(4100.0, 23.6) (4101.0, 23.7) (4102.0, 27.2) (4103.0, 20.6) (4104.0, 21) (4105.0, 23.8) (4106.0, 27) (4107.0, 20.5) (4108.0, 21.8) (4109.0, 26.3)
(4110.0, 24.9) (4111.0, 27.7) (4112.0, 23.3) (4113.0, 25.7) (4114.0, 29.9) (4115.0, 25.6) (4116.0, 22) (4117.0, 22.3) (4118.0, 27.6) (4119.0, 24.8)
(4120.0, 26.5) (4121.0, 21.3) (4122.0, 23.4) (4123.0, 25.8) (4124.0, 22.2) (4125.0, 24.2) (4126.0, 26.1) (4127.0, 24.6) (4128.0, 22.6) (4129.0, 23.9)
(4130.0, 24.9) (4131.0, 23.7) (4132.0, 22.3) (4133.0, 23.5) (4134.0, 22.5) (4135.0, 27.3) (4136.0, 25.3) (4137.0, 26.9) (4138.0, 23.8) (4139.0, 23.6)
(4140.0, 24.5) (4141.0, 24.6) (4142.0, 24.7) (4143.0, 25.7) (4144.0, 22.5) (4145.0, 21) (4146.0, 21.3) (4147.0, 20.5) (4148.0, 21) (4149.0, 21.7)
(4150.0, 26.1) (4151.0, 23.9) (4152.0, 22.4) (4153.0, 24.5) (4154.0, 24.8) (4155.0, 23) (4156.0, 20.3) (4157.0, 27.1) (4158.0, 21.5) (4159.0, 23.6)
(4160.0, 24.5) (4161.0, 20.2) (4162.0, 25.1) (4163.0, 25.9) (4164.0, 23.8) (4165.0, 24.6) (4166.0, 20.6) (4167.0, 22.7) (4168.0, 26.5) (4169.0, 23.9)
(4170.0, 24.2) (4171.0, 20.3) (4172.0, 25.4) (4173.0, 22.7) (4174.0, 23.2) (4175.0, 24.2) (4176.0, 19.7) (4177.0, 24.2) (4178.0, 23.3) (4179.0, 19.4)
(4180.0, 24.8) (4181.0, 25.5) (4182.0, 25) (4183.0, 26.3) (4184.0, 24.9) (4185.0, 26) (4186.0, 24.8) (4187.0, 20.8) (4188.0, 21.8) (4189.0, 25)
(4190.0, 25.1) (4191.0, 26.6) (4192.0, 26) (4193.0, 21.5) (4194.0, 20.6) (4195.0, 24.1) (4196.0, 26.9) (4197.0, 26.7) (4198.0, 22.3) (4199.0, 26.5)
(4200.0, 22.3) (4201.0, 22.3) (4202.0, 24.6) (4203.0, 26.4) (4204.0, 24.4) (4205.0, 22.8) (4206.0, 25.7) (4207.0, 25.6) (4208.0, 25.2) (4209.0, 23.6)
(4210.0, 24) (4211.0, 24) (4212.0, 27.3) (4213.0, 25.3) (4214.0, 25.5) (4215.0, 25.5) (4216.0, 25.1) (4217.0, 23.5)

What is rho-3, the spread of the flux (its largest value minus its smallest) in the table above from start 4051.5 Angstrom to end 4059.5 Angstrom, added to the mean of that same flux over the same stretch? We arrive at 29.5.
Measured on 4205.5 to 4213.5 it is 28.8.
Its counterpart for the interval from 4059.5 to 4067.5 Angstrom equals 31.9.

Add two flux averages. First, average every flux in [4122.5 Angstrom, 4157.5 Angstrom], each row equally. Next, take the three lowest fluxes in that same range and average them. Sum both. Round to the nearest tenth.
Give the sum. 44.4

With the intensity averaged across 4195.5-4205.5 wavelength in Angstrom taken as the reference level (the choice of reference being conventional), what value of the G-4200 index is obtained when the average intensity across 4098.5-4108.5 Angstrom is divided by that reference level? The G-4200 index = 0.94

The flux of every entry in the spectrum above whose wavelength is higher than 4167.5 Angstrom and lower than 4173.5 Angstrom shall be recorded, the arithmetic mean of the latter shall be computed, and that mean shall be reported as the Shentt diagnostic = 23.8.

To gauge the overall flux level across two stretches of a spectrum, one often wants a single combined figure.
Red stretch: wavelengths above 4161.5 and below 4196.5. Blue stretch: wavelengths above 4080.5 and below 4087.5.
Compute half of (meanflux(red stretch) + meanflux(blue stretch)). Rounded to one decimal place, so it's 24.4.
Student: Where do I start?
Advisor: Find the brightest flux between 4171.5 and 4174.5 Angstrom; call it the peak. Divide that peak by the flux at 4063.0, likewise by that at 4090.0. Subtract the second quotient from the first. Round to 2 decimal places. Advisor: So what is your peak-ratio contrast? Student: -0.07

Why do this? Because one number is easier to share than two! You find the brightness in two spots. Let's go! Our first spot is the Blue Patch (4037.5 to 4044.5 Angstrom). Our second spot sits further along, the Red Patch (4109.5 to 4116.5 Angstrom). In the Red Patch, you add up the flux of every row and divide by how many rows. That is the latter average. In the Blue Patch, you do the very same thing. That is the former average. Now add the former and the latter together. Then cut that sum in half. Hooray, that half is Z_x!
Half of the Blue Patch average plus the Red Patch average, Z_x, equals 25.7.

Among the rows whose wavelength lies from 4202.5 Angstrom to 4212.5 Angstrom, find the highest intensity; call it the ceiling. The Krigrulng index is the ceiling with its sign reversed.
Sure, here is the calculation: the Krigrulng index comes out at -27.3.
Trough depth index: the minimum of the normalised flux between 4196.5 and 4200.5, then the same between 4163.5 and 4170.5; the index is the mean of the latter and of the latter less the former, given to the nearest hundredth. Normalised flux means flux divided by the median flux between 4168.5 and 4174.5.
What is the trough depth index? 0.40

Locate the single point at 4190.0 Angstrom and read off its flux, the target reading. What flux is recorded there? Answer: 25.1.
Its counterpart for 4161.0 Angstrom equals 20.2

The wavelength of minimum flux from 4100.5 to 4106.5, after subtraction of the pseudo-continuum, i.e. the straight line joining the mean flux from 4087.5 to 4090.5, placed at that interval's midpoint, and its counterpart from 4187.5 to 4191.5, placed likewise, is 4103.0 Angstrom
